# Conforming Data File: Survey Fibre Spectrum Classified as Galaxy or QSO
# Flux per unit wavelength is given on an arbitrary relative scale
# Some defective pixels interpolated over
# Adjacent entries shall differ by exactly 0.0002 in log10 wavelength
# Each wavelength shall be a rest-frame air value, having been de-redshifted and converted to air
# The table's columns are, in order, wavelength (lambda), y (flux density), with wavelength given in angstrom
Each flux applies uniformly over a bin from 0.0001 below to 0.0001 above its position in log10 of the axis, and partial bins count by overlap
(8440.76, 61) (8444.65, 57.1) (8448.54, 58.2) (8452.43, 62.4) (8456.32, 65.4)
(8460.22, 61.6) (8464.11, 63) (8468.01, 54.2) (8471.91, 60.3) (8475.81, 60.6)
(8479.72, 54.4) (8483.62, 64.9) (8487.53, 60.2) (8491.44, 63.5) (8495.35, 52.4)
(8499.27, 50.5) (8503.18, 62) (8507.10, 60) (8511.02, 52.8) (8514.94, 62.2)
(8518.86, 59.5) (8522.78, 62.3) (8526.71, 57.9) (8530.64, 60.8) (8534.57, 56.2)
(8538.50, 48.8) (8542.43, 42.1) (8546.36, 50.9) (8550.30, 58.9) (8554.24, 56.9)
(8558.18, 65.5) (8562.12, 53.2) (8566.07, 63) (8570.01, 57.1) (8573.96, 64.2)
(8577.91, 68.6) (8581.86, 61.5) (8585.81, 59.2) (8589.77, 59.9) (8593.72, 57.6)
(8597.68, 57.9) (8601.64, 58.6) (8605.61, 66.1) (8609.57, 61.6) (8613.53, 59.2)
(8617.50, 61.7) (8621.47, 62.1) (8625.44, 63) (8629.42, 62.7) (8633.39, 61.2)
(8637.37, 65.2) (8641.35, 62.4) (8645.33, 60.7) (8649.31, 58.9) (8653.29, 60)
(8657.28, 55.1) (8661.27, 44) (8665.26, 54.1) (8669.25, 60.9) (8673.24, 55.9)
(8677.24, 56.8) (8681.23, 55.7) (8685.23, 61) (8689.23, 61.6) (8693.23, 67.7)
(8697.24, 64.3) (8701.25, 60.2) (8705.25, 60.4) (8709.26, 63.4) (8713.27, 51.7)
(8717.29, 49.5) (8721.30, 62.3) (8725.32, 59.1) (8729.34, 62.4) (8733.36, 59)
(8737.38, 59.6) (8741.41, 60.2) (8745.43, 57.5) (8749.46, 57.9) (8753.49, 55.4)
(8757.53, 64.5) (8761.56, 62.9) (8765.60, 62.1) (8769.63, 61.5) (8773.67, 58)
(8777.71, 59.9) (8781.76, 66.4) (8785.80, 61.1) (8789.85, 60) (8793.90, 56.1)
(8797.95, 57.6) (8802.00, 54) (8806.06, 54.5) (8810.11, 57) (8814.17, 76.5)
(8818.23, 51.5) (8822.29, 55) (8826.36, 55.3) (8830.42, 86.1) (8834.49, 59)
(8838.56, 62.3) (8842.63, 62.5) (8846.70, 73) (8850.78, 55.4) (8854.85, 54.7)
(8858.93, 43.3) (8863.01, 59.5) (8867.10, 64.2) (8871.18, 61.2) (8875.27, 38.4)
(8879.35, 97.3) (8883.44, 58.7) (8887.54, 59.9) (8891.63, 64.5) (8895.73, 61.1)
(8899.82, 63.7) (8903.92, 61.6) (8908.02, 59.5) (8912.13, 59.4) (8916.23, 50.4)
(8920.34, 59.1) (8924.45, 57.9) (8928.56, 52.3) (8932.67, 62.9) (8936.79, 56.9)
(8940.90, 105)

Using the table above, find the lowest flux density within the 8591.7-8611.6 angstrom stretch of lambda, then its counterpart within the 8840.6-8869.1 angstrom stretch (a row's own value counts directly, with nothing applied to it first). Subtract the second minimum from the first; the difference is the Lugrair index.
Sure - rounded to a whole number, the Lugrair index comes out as 14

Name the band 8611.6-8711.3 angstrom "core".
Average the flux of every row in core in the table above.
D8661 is 59.9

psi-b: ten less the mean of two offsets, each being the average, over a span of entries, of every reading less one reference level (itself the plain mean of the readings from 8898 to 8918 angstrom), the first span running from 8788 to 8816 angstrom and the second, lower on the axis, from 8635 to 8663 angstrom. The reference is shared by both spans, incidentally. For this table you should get 10.2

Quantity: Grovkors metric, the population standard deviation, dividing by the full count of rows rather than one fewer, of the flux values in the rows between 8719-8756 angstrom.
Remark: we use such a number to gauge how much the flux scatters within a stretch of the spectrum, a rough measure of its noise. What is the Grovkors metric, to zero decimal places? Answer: 2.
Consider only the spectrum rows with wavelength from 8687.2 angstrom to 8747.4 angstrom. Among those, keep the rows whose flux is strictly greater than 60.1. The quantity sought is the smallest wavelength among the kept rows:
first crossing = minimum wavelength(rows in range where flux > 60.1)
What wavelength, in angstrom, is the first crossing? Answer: 8689.23 angstrom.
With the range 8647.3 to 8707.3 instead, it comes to 8669.25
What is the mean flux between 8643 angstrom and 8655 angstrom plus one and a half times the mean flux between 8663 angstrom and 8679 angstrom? 145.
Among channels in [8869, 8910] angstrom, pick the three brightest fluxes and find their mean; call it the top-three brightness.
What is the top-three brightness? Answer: 75.2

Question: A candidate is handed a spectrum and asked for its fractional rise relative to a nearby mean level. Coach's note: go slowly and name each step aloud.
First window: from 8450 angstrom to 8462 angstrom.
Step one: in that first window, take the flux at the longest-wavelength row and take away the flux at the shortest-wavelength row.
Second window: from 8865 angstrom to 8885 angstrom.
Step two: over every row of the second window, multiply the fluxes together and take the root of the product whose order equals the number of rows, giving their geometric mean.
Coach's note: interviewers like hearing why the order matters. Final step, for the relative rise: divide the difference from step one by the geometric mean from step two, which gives -0.01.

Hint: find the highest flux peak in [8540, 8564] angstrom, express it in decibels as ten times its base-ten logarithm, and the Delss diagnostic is 18.2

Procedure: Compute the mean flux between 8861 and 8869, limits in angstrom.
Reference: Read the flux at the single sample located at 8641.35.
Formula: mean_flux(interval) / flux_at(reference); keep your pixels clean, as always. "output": 0.99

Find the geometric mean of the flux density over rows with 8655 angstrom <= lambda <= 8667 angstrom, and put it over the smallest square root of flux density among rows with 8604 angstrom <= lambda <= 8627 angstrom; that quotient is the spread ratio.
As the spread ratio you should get 6.6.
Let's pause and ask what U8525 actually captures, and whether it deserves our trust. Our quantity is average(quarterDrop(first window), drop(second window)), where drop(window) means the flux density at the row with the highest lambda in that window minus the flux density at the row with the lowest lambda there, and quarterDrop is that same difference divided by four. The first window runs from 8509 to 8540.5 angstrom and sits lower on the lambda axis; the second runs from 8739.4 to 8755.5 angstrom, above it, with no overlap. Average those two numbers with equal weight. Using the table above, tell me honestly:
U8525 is -2.9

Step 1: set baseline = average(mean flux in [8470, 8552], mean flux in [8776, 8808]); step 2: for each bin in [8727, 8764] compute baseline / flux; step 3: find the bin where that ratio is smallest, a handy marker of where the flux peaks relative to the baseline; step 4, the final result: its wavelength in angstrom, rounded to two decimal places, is 8757.53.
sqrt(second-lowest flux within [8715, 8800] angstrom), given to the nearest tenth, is 7.4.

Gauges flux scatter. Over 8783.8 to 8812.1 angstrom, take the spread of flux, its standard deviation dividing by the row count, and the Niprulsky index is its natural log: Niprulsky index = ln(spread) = 0.90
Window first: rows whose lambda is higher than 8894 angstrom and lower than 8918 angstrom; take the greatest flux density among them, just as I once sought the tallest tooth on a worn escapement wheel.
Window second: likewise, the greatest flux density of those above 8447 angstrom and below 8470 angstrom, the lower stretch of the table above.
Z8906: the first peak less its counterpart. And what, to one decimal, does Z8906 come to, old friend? -1.7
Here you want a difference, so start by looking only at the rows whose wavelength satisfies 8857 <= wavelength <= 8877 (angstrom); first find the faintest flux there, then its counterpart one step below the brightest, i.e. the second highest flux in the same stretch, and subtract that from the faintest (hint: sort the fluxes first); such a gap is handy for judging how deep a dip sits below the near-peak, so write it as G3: -22.8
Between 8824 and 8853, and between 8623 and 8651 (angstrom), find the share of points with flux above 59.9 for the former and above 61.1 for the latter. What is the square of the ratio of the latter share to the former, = 1.6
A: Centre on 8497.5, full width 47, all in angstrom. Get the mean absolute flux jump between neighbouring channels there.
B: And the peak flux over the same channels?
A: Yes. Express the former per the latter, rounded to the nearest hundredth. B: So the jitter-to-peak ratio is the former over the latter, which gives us 0.10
